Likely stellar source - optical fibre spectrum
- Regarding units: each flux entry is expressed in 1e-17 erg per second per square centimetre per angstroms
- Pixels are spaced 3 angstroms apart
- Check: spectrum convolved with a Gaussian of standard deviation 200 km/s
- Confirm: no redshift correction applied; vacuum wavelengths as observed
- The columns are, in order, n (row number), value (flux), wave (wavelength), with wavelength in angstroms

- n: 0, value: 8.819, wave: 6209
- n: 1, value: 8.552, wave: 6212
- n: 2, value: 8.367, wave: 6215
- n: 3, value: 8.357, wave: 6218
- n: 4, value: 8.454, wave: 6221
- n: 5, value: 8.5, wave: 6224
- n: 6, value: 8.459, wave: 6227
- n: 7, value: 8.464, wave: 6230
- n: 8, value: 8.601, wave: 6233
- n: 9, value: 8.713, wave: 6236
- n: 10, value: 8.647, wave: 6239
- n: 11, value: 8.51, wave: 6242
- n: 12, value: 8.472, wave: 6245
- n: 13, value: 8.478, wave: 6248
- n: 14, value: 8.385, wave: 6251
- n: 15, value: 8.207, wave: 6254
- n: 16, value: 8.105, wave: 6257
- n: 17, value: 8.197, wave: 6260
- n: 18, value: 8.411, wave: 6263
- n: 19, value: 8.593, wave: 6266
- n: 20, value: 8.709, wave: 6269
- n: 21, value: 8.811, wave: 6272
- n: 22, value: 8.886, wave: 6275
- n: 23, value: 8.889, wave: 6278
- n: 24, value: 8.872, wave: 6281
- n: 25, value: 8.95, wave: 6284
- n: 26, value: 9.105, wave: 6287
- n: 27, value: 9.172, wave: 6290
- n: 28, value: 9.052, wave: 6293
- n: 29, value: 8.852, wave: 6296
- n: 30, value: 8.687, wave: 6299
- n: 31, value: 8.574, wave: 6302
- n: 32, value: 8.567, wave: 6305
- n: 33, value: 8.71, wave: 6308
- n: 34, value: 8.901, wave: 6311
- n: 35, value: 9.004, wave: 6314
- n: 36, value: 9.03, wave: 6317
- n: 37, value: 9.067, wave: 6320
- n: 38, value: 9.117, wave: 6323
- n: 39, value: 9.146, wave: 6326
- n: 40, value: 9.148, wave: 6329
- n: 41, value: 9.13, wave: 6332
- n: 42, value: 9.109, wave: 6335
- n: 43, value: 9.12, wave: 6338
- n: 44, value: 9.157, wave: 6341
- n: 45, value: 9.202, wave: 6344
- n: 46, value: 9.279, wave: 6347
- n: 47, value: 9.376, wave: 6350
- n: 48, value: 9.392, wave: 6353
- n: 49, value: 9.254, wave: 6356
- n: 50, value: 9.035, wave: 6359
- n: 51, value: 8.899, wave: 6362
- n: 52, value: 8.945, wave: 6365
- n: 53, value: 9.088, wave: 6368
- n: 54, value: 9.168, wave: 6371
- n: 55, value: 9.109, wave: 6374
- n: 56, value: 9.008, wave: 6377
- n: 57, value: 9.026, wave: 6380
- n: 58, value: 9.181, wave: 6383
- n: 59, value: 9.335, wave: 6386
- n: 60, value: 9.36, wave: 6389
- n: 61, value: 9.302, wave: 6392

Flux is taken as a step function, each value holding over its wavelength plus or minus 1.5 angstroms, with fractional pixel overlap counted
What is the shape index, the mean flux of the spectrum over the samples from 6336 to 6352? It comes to 9.23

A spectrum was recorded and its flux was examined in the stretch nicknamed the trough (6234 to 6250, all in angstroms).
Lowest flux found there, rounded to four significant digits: 8.472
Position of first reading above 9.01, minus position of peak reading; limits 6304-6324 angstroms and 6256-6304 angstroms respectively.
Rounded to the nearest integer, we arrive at 27 angstroms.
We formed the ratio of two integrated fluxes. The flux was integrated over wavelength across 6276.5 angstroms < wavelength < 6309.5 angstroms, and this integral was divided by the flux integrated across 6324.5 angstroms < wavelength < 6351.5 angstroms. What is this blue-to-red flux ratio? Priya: 1.2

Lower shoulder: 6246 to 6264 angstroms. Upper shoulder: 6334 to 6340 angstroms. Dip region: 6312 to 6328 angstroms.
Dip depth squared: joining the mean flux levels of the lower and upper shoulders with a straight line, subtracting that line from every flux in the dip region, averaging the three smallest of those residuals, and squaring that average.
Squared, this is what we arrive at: 0.013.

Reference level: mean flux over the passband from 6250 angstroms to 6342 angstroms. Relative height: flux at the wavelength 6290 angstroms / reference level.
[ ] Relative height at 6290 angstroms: 1.04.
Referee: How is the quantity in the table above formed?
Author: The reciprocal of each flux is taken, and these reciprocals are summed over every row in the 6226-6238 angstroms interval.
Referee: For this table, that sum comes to 0.47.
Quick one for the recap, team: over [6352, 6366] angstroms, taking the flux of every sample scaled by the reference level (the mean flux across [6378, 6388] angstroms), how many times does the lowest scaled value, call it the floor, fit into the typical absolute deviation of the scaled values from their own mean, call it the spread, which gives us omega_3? 0.020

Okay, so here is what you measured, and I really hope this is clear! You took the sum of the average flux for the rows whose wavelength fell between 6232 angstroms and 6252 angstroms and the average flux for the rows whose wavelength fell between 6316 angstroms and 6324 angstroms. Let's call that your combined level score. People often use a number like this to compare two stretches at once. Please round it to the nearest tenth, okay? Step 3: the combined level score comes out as 17.6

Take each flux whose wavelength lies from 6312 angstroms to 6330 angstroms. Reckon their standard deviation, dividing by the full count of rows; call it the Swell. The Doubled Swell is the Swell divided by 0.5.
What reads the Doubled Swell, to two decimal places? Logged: 0.11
